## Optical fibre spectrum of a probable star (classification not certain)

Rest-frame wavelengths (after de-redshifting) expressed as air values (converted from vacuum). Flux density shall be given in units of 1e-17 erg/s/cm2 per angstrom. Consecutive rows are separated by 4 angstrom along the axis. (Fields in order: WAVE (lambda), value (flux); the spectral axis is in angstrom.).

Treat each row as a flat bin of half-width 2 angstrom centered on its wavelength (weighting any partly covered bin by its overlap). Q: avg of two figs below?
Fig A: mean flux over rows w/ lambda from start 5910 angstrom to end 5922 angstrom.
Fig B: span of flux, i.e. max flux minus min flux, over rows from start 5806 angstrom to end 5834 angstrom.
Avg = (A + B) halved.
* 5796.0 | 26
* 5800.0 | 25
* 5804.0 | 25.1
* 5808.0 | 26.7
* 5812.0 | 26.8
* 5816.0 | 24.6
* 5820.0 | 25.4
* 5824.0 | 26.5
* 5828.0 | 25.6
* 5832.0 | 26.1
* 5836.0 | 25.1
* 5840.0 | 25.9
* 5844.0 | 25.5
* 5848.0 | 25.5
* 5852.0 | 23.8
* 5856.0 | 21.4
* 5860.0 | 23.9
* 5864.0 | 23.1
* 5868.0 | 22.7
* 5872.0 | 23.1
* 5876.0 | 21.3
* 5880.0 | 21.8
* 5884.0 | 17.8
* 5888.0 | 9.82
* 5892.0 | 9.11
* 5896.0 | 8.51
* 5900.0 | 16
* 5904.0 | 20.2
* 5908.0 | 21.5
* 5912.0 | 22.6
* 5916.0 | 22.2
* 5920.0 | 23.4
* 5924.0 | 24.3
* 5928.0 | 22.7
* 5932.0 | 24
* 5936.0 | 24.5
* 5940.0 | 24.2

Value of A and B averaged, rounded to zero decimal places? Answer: 12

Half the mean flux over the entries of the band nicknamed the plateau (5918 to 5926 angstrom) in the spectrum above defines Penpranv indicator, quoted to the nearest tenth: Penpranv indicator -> 11.9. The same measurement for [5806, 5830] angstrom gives 13.0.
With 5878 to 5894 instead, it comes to 7.3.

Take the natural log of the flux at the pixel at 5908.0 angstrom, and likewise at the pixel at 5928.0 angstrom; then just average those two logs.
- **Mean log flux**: 3.10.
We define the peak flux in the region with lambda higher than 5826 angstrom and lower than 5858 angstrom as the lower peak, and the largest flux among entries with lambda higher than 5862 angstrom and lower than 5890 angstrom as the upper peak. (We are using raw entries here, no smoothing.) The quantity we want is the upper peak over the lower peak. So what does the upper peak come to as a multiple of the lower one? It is 0.89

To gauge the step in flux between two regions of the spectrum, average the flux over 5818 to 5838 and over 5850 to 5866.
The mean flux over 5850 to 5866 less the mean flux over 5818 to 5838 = -2.7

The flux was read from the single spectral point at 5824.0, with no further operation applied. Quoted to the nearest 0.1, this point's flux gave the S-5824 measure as 26.5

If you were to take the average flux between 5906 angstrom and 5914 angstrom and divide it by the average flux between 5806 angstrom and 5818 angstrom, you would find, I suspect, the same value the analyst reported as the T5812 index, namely 0.85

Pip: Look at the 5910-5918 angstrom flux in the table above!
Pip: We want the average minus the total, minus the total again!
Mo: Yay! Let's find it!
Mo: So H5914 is -67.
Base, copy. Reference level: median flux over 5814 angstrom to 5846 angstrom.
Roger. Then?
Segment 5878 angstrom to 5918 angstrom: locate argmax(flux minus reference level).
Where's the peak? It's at 5912.0 angstrom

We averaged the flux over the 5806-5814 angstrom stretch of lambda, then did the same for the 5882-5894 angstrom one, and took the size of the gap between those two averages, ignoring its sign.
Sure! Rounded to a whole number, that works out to 15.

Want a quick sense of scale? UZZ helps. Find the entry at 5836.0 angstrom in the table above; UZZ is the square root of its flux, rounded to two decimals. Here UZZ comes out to 5.01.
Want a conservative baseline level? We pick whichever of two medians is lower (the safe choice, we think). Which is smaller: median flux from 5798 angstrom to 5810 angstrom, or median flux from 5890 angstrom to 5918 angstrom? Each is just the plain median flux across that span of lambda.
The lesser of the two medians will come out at 20.2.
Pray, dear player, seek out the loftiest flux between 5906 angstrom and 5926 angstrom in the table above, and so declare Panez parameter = 24.3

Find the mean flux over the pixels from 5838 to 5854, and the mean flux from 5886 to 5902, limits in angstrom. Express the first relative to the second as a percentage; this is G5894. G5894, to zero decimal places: 232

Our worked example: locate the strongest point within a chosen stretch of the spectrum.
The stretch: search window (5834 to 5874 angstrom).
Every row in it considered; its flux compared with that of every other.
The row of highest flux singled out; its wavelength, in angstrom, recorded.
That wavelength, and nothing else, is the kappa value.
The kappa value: 5840.0 angstrom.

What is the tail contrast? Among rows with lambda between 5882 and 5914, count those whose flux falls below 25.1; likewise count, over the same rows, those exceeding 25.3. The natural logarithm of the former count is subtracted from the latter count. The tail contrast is -2.08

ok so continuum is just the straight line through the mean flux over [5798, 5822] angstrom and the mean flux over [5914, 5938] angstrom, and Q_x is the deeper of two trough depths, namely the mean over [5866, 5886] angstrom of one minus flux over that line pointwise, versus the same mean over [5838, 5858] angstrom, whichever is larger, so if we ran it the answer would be 0.13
